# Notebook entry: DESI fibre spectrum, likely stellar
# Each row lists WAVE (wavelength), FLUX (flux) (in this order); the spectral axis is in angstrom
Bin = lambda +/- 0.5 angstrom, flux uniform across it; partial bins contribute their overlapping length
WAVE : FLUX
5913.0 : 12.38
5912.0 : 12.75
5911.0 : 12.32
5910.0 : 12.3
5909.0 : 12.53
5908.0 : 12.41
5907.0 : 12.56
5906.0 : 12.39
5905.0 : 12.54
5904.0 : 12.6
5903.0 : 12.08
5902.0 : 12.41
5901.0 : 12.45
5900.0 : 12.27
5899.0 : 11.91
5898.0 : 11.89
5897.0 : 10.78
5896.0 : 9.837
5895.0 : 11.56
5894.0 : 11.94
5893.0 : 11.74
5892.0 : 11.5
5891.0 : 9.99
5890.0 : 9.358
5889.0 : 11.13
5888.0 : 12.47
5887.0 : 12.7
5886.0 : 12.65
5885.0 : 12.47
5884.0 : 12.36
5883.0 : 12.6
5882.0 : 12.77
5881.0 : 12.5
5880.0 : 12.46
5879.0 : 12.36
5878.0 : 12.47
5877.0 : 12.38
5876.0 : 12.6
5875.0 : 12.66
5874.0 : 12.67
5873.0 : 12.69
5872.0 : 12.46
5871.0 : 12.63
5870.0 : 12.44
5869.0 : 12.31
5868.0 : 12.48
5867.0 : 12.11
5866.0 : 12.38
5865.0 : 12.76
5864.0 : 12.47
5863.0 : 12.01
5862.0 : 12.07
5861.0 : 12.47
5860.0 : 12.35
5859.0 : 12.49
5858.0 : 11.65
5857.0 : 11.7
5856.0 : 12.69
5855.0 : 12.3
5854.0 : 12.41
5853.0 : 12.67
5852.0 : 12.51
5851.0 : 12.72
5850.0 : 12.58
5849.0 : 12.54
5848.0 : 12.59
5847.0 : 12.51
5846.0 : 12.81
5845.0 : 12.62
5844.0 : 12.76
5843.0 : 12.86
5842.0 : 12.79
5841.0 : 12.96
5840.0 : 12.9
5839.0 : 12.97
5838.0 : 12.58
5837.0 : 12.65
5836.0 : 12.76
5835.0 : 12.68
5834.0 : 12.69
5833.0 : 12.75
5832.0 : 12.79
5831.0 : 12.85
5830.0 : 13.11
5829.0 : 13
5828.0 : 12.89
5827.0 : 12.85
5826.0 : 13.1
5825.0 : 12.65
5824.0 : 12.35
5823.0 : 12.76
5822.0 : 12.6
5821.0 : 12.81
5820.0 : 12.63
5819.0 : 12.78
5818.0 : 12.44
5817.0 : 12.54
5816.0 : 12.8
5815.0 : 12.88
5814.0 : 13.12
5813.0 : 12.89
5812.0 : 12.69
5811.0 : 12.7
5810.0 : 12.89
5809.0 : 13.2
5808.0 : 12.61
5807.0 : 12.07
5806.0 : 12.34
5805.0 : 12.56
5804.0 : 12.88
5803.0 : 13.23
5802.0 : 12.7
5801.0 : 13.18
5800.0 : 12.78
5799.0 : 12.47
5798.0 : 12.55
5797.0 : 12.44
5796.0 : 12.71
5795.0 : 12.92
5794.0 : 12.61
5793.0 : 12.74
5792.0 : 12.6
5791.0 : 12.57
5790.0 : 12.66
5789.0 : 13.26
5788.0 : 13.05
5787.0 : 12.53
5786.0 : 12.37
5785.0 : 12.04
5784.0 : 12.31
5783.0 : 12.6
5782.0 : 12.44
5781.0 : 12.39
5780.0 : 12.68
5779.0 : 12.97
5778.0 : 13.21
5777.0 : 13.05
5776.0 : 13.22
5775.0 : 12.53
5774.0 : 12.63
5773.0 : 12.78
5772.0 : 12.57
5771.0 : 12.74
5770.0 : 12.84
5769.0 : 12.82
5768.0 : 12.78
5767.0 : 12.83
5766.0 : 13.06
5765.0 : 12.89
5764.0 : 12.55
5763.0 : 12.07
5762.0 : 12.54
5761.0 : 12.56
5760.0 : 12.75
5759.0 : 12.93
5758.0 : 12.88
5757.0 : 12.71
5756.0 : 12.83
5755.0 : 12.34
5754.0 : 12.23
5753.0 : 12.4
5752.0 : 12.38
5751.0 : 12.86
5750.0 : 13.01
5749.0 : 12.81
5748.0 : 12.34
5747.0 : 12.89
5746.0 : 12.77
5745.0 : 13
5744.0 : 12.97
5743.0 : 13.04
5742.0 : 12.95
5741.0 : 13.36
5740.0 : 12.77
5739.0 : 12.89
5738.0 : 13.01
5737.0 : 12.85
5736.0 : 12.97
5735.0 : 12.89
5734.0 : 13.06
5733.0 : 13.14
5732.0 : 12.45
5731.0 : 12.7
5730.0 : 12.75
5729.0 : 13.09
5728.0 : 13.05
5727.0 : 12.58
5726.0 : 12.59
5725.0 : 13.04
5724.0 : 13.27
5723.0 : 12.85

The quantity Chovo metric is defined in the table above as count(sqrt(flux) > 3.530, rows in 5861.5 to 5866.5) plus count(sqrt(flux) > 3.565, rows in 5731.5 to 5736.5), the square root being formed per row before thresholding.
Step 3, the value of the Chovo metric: 6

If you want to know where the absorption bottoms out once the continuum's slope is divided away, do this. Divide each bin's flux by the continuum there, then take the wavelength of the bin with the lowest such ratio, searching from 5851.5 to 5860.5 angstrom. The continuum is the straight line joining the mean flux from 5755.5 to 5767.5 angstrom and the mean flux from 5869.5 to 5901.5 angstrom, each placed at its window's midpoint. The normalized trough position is 5858.0 angstrom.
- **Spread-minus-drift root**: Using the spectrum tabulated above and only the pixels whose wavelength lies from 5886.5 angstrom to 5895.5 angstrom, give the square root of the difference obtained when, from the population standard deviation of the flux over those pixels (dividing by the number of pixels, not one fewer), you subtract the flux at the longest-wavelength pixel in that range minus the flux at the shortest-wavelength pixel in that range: 1.5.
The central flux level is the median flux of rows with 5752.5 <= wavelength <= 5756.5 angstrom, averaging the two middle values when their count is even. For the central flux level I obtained 12.4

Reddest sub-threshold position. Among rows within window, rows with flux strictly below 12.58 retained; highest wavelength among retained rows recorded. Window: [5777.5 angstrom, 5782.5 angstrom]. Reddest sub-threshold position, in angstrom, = 5782.0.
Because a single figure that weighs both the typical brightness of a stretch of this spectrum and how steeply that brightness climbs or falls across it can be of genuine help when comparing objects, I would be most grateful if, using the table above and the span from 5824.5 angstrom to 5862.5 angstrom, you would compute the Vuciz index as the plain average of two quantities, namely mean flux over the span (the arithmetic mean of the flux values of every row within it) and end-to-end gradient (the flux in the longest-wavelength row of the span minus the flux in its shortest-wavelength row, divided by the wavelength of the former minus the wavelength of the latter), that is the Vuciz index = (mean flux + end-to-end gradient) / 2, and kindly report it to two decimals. 6.31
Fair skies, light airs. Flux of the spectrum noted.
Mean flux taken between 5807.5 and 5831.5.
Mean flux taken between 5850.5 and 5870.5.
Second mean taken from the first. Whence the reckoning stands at 0.4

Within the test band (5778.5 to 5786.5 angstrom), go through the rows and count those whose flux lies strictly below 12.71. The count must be 7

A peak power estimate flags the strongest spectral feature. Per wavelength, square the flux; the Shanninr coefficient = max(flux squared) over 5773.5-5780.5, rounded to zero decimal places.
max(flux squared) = 175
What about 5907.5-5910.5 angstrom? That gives 157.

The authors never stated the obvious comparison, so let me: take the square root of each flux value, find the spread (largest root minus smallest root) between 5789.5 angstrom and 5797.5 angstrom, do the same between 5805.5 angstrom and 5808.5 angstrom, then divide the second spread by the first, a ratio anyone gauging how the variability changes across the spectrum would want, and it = 1.1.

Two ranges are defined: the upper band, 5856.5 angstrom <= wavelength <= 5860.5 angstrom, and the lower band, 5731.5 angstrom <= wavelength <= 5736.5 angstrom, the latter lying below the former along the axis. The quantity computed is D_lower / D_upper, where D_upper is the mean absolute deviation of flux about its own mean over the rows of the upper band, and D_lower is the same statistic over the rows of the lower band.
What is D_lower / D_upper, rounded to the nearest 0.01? 0.50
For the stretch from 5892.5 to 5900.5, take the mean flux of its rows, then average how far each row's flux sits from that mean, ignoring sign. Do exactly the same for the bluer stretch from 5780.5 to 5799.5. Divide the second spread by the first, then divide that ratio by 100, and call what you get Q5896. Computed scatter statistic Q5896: 0.003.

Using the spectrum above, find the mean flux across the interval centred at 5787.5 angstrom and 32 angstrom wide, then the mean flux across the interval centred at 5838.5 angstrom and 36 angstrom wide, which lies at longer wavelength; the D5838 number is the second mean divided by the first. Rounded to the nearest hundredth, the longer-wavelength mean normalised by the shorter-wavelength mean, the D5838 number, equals 1.00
